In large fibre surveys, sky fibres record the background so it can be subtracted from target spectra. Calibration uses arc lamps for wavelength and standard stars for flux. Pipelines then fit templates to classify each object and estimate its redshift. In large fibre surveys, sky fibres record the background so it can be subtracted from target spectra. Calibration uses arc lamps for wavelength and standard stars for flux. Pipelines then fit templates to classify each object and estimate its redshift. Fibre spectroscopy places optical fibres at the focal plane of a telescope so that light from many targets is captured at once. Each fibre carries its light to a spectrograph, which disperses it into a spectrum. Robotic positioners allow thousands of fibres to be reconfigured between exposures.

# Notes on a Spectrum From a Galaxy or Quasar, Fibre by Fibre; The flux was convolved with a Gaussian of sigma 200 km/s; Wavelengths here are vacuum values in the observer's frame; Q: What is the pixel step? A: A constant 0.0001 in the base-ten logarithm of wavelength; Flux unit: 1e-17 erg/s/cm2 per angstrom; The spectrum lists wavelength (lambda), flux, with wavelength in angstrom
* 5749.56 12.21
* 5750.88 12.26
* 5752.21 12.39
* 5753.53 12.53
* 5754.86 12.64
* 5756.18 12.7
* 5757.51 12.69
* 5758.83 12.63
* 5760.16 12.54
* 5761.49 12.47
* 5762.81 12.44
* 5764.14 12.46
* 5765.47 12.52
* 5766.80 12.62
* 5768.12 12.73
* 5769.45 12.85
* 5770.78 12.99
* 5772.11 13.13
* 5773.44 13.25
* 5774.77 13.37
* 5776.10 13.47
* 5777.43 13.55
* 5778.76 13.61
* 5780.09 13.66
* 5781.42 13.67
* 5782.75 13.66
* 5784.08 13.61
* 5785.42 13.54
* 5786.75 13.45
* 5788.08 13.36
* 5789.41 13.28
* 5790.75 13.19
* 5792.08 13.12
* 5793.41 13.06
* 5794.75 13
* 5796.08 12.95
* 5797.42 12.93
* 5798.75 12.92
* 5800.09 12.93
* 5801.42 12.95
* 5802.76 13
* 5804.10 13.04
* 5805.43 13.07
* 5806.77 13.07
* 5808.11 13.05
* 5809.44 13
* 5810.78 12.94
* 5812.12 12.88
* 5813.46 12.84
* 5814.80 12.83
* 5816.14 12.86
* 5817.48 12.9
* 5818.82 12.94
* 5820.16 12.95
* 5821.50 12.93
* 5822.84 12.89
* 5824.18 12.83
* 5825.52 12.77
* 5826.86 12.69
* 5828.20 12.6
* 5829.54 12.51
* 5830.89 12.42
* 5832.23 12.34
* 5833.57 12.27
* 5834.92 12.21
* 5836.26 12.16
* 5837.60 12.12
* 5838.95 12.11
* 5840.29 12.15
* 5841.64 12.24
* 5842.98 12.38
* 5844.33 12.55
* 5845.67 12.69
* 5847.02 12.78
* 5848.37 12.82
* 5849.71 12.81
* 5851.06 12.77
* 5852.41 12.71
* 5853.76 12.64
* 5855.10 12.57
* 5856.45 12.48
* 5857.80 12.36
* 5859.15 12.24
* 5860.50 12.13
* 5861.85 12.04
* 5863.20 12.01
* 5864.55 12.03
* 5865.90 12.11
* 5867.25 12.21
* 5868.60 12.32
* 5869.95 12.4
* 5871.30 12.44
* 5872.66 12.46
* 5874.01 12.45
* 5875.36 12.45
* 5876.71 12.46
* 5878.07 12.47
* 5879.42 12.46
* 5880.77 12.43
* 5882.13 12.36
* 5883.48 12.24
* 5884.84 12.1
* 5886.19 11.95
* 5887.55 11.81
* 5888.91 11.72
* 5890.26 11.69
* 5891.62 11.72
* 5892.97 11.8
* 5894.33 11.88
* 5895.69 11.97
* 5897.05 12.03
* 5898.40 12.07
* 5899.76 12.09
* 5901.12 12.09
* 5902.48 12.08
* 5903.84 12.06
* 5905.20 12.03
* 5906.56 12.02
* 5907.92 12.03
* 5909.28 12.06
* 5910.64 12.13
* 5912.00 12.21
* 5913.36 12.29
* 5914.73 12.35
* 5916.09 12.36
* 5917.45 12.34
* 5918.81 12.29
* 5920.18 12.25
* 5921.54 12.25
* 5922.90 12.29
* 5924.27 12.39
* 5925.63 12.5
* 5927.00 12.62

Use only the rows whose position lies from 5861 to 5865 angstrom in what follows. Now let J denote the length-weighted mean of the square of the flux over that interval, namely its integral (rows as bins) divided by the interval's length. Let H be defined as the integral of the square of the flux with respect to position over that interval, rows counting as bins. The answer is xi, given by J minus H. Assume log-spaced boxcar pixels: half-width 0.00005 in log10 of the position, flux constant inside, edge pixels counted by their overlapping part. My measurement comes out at -434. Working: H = 579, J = 145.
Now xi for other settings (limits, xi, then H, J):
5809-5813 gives -501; 668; 167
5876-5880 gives -466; 621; 155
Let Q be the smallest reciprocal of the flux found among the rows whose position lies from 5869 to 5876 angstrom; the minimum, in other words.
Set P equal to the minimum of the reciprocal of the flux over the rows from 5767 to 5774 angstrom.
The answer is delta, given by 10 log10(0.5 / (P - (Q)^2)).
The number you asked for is 8.60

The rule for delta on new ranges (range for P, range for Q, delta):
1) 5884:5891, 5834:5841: 8.19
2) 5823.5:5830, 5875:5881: 8.45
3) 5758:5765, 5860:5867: 8.39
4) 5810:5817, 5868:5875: 8.49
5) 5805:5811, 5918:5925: 8.54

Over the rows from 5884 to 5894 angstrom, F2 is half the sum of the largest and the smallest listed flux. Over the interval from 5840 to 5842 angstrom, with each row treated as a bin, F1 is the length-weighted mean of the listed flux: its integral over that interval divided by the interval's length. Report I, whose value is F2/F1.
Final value 0.98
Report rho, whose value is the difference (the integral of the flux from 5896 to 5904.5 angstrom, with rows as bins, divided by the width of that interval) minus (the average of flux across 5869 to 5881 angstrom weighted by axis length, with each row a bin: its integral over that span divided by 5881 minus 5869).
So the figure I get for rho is -0.4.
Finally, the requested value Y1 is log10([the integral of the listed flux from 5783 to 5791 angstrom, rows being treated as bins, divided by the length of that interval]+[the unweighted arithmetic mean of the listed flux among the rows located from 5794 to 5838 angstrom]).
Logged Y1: 1.42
